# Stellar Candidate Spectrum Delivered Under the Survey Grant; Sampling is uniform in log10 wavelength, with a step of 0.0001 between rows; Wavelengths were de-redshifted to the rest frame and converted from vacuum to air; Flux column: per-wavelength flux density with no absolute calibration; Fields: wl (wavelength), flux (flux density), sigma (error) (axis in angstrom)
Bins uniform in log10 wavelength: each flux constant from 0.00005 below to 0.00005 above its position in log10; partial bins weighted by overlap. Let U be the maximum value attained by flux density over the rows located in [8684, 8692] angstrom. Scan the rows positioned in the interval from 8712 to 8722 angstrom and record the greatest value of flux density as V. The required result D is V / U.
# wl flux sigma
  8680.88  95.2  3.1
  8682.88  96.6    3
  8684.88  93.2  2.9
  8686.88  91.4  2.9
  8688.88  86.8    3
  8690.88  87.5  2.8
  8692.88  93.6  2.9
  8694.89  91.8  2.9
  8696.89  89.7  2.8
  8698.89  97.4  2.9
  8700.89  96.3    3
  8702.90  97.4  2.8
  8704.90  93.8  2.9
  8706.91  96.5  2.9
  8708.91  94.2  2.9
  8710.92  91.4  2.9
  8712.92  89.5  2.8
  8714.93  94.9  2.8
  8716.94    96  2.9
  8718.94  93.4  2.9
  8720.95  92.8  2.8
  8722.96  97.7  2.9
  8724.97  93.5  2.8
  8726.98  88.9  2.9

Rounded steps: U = 93.2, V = 96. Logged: 1.03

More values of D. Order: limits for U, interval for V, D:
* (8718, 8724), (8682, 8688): 0.99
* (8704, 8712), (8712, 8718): 0.99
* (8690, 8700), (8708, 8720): 0.99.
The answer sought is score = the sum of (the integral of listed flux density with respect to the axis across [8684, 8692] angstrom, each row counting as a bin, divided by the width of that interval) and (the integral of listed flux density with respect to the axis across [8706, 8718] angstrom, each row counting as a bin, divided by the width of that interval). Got 183.5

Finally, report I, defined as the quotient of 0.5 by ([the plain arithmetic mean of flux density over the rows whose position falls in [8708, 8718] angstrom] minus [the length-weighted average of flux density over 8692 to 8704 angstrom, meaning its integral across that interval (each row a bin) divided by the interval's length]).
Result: -0.43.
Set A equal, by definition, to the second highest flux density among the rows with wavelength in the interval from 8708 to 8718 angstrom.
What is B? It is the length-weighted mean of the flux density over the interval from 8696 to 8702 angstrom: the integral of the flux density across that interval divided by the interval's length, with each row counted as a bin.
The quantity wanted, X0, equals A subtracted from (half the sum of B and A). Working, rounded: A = 94.9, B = 94.6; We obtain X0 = -0.1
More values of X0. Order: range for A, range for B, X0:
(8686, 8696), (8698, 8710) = 2.0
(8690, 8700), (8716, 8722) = 0.3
